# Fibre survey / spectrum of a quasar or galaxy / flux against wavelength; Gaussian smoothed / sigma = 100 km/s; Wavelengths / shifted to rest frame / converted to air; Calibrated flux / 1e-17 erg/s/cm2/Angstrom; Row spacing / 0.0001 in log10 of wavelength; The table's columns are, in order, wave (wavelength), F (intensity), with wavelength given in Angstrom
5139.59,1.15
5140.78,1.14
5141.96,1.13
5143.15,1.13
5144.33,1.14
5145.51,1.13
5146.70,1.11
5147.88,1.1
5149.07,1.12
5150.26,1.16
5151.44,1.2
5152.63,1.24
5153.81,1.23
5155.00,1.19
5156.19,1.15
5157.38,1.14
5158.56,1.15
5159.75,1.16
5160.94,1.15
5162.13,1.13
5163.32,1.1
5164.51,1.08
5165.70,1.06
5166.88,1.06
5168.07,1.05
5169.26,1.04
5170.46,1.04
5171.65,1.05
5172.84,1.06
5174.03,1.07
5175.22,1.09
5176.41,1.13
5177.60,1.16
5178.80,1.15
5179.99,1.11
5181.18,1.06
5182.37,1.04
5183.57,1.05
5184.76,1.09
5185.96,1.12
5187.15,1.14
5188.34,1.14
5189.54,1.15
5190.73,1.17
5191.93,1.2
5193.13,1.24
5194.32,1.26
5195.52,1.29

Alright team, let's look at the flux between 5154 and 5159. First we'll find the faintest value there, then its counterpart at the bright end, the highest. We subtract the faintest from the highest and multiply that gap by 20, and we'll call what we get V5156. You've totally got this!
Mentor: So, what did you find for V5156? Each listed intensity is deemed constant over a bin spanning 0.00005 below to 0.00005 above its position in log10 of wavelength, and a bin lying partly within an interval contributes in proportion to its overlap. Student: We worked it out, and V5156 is 1.0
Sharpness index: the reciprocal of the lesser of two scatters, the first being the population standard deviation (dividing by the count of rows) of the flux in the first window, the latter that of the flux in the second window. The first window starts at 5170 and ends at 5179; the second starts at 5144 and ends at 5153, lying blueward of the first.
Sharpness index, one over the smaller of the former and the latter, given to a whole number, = 23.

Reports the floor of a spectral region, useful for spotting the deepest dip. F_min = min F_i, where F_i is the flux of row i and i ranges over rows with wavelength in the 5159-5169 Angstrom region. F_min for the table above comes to 1.05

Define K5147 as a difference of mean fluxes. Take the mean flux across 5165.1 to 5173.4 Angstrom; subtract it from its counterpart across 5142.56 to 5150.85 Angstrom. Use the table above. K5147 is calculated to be 0.08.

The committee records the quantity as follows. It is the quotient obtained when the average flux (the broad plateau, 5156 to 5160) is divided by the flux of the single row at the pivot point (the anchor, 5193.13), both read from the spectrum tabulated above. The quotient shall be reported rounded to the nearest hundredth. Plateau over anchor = 0.93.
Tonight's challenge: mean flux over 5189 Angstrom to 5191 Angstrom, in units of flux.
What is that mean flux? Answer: 1.16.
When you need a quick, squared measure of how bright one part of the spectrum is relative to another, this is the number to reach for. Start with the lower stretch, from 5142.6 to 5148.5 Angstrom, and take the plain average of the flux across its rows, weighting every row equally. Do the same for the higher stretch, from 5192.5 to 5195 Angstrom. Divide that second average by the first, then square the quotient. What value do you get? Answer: 1.24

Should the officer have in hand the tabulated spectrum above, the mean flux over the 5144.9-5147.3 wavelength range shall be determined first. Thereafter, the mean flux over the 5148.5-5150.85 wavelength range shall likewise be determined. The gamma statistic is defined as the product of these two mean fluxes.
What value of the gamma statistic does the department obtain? 1.28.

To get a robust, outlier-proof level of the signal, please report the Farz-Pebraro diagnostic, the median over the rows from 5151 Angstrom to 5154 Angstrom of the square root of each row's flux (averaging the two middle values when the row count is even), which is 1.11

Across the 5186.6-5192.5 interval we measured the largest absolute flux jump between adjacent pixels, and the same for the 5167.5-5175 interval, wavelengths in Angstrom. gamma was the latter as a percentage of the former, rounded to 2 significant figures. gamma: 33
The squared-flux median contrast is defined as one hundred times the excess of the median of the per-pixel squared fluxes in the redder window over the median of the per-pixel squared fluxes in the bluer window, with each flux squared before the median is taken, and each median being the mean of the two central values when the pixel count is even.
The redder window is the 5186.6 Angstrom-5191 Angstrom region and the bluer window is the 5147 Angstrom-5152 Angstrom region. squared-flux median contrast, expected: 1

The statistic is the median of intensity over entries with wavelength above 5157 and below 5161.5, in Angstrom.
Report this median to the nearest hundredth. 1.15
